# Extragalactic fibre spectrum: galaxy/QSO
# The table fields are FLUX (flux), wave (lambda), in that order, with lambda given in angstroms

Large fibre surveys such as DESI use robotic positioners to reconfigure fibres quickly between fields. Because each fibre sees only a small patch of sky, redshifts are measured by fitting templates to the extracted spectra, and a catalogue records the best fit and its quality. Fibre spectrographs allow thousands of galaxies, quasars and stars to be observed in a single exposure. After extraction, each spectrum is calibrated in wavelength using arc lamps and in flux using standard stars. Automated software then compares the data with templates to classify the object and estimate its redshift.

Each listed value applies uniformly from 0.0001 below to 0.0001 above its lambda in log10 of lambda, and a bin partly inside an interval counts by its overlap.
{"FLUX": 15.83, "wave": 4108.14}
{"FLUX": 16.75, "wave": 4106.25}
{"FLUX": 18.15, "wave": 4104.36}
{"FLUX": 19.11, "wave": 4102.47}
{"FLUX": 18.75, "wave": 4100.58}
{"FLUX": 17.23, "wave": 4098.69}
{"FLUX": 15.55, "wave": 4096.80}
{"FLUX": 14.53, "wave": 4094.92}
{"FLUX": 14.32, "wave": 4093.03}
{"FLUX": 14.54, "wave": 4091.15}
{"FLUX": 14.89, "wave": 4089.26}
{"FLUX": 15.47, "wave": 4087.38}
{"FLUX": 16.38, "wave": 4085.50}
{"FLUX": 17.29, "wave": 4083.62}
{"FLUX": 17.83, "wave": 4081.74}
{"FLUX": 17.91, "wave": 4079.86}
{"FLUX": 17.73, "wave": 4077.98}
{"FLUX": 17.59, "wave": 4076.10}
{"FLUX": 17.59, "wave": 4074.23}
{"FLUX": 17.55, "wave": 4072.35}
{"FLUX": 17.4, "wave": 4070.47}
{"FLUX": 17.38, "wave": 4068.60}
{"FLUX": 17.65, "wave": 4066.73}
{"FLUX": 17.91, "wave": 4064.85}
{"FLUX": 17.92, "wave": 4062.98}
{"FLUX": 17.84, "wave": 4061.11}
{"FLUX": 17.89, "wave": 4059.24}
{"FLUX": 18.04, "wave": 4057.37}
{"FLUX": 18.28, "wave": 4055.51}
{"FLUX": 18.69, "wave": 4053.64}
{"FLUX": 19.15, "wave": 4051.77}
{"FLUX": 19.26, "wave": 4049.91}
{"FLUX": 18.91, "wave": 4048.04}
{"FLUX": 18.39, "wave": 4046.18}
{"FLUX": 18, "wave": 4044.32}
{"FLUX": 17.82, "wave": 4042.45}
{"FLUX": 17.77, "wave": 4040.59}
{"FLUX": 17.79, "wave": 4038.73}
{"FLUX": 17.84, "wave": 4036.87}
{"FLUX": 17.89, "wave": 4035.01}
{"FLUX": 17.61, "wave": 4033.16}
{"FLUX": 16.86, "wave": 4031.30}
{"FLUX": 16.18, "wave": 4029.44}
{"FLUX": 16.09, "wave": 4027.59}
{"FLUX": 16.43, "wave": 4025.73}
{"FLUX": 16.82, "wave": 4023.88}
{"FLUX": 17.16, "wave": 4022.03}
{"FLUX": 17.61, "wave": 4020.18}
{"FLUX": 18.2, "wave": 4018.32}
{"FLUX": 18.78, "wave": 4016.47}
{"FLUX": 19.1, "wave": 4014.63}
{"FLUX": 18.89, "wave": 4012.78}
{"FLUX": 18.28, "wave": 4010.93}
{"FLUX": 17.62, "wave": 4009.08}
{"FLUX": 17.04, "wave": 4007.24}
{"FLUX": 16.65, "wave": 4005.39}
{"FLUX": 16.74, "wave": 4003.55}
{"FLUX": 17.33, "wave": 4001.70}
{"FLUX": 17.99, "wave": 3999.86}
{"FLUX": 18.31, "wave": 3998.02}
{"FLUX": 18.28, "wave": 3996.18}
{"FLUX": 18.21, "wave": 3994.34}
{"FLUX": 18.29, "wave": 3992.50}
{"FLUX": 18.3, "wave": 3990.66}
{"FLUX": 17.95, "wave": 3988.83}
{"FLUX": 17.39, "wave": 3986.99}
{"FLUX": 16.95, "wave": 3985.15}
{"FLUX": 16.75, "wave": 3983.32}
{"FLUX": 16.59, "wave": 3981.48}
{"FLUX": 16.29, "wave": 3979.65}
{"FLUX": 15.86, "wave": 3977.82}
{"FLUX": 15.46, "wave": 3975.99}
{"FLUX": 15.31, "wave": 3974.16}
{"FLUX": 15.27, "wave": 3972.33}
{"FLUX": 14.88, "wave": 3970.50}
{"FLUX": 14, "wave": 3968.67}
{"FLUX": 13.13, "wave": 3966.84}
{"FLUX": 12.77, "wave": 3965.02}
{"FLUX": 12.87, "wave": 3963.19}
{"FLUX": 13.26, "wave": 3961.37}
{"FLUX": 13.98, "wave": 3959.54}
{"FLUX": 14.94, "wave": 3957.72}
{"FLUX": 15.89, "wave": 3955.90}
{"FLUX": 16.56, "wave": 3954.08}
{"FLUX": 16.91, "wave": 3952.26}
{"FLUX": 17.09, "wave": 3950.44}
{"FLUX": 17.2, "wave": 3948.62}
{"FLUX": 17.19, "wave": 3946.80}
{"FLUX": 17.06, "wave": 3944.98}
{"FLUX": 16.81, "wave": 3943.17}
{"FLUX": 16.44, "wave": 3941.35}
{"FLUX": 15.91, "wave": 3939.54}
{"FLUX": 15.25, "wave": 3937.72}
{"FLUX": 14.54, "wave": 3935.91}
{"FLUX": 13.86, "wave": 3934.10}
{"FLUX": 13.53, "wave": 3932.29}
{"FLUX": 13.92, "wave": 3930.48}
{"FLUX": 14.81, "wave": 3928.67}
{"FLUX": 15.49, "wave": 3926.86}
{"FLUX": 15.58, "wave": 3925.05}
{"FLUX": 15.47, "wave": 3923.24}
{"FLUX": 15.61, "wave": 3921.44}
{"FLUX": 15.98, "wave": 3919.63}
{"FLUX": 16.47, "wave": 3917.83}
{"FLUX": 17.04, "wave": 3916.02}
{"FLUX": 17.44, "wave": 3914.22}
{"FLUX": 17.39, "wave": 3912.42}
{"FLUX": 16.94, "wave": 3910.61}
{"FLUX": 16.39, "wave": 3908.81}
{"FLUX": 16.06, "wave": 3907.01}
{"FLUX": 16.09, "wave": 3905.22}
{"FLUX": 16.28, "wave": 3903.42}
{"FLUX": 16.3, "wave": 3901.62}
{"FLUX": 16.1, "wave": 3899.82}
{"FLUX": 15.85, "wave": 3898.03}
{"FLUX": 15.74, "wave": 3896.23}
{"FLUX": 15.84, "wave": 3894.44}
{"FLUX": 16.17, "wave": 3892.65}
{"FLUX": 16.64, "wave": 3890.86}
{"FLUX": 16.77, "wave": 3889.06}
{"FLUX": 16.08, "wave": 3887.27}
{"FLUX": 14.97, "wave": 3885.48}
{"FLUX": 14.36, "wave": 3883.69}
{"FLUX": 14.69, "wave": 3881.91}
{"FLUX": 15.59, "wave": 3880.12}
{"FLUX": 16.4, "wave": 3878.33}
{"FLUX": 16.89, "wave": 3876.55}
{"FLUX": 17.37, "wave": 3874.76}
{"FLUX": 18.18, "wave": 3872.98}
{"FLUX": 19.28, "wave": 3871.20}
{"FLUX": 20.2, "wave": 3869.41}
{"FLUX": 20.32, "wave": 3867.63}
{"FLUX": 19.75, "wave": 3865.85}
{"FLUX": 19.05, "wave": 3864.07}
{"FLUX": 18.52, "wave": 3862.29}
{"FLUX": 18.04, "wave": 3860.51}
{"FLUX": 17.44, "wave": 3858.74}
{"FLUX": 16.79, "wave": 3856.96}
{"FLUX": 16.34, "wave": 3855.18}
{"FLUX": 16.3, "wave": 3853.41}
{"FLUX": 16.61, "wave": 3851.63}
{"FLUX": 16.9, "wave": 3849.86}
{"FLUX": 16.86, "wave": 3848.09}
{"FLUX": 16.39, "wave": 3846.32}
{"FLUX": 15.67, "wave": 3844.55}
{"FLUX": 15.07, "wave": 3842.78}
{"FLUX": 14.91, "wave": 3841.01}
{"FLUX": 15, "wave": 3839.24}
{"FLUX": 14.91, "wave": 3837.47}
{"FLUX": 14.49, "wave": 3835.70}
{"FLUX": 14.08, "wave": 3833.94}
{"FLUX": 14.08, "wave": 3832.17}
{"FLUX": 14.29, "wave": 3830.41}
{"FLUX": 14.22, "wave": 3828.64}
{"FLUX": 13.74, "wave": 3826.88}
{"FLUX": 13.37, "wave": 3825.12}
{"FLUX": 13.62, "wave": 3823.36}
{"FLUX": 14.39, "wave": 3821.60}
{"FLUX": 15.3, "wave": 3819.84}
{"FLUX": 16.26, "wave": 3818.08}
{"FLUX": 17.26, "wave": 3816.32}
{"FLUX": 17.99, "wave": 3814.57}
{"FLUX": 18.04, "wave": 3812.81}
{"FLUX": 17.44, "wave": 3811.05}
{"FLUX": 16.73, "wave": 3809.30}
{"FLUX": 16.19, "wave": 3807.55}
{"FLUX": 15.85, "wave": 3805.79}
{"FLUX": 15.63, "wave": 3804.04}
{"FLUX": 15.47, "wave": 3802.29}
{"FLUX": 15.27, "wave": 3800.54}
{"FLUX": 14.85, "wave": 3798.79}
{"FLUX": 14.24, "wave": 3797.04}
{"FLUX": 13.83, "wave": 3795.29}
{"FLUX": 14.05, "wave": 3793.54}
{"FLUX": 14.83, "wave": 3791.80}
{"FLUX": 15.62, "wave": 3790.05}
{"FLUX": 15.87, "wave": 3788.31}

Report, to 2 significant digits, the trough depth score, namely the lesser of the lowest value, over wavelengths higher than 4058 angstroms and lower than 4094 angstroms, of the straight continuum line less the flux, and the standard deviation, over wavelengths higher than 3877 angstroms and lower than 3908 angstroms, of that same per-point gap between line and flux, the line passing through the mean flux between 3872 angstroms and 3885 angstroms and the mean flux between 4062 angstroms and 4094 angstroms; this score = -1.1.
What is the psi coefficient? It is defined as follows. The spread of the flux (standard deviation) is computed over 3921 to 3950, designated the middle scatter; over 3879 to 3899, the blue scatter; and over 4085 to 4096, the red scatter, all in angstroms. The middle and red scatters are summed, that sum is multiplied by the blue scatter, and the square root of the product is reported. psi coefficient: 1.2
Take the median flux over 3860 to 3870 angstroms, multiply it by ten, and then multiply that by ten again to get 1940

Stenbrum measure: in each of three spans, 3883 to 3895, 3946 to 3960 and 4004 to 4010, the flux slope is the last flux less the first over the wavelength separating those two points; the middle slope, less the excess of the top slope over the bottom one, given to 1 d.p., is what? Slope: -0.4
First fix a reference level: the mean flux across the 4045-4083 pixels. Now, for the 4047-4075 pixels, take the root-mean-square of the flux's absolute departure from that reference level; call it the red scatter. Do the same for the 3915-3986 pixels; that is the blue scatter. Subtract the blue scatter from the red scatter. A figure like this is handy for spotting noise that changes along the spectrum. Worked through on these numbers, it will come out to -2.3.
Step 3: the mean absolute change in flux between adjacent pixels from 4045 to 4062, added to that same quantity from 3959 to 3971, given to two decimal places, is 0.84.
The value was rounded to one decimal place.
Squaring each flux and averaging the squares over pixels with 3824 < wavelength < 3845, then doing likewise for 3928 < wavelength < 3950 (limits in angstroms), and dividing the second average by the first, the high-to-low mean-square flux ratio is 1.2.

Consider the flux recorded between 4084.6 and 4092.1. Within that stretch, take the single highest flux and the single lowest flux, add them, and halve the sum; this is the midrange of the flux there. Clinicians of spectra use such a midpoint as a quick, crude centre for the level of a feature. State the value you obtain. 15.5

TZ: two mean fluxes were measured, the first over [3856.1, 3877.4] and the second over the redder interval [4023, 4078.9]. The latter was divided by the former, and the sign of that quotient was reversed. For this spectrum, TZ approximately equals -0.96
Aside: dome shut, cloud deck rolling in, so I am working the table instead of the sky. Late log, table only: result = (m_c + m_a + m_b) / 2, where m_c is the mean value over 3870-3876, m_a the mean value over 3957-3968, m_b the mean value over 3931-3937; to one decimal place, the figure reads 22.9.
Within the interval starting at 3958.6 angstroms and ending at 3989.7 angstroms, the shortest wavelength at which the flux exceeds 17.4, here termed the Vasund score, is 3988.83 angstroms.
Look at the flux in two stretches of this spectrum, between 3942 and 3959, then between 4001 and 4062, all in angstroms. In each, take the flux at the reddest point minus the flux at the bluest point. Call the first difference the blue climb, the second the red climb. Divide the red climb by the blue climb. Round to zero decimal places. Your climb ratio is 0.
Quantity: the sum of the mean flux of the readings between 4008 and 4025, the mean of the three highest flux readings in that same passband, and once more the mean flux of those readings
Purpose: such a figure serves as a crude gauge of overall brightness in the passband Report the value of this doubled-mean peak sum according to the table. 55.0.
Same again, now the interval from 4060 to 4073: 53.2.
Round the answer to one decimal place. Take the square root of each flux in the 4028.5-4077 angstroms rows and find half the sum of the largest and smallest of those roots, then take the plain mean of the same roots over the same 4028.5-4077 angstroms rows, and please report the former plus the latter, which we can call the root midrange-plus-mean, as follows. 8.4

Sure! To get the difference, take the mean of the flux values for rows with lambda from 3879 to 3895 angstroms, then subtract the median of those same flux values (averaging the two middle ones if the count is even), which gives -0.16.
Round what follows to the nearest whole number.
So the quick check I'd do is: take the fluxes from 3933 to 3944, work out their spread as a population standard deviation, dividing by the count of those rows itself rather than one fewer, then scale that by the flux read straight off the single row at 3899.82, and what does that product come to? 17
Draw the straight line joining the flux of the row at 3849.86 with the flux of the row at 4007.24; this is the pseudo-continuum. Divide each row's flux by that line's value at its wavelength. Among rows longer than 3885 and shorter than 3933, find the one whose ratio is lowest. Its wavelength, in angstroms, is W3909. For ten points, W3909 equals 3932.29 angstroms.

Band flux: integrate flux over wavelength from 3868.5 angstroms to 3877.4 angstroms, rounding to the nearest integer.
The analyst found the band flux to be 164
